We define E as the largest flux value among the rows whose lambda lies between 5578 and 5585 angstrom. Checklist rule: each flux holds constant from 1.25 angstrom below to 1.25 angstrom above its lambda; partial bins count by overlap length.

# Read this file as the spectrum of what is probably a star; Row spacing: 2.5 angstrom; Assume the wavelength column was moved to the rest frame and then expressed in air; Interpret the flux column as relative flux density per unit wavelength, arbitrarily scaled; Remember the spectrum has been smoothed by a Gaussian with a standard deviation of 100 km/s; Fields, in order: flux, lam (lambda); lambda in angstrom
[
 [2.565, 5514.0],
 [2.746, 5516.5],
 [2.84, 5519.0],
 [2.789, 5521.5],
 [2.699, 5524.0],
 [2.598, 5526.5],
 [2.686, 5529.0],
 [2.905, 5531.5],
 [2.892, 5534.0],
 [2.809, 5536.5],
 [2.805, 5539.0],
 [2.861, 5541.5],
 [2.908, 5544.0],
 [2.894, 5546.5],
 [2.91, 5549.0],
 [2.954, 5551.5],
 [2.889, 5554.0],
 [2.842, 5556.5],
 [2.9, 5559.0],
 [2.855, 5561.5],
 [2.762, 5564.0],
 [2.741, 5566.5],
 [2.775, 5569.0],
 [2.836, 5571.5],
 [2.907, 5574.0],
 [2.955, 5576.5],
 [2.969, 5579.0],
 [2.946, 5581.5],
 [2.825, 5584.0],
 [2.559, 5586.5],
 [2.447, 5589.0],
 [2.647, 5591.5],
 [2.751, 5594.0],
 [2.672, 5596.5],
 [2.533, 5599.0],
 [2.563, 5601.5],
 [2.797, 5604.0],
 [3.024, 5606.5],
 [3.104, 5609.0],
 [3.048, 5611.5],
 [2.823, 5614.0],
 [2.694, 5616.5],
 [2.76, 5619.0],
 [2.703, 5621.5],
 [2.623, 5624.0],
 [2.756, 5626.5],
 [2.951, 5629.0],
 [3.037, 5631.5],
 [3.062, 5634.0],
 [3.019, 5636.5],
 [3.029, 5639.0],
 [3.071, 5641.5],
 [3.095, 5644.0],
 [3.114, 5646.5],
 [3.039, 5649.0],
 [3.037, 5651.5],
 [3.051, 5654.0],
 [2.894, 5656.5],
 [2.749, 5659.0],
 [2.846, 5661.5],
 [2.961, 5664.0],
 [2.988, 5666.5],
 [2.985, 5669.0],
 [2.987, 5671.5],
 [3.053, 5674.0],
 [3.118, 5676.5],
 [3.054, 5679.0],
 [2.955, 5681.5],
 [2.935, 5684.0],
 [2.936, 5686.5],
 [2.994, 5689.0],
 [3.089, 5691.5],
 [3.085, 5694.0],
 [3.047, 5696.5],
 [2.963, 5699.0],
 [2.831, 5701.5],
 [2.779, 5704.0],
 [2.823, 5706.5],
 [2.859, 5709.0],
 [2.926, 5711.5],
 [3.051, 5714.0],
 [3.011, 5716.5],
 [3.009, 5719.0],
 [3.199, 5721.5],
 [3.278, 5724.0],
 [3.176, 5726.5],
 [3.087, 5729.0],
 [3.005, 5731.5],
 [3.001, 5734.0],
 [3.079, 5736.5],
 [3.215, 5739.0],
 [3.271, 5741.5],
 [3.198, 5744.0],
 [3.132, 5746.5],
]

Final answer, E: 2.969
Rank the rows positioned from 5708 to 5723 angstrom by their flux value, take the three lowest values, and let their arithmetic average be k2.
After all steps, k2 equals 2.93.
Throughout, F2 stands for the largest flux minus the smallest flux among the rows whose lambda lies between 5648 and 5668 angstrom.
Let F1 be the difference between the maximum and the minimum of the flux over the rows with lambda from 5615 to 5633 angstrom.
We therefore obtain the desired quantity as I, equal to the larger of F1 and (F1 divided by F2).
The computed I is 1.4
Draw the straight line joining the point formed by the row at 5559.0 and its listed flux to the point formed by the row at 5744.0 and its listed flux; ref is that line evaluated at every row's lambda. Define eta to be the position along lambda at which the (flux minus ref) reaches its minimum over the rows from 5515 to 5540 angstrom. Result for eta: 5526.5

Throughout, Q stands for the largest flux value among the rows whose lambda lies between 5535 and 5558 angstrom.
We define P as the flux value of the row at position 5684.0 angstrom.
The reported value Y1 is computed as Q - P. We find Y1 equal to 0.02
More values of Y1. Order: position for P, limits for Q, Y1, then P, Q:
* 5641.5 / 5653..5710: 0.05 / 3.071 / 3.118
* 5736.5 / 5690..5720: 0.01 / 3.079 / 3.089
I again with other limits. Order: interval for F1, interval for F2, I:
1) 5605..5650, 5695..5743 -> 1.0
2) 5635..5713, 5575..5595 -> 0.7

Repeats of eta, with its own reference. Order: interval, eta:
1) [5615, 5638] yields 5624.0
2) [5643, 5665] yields 5659.0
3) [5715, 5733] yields 5731.5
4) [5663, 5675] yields 5664.0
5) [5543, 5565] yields 5564.0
